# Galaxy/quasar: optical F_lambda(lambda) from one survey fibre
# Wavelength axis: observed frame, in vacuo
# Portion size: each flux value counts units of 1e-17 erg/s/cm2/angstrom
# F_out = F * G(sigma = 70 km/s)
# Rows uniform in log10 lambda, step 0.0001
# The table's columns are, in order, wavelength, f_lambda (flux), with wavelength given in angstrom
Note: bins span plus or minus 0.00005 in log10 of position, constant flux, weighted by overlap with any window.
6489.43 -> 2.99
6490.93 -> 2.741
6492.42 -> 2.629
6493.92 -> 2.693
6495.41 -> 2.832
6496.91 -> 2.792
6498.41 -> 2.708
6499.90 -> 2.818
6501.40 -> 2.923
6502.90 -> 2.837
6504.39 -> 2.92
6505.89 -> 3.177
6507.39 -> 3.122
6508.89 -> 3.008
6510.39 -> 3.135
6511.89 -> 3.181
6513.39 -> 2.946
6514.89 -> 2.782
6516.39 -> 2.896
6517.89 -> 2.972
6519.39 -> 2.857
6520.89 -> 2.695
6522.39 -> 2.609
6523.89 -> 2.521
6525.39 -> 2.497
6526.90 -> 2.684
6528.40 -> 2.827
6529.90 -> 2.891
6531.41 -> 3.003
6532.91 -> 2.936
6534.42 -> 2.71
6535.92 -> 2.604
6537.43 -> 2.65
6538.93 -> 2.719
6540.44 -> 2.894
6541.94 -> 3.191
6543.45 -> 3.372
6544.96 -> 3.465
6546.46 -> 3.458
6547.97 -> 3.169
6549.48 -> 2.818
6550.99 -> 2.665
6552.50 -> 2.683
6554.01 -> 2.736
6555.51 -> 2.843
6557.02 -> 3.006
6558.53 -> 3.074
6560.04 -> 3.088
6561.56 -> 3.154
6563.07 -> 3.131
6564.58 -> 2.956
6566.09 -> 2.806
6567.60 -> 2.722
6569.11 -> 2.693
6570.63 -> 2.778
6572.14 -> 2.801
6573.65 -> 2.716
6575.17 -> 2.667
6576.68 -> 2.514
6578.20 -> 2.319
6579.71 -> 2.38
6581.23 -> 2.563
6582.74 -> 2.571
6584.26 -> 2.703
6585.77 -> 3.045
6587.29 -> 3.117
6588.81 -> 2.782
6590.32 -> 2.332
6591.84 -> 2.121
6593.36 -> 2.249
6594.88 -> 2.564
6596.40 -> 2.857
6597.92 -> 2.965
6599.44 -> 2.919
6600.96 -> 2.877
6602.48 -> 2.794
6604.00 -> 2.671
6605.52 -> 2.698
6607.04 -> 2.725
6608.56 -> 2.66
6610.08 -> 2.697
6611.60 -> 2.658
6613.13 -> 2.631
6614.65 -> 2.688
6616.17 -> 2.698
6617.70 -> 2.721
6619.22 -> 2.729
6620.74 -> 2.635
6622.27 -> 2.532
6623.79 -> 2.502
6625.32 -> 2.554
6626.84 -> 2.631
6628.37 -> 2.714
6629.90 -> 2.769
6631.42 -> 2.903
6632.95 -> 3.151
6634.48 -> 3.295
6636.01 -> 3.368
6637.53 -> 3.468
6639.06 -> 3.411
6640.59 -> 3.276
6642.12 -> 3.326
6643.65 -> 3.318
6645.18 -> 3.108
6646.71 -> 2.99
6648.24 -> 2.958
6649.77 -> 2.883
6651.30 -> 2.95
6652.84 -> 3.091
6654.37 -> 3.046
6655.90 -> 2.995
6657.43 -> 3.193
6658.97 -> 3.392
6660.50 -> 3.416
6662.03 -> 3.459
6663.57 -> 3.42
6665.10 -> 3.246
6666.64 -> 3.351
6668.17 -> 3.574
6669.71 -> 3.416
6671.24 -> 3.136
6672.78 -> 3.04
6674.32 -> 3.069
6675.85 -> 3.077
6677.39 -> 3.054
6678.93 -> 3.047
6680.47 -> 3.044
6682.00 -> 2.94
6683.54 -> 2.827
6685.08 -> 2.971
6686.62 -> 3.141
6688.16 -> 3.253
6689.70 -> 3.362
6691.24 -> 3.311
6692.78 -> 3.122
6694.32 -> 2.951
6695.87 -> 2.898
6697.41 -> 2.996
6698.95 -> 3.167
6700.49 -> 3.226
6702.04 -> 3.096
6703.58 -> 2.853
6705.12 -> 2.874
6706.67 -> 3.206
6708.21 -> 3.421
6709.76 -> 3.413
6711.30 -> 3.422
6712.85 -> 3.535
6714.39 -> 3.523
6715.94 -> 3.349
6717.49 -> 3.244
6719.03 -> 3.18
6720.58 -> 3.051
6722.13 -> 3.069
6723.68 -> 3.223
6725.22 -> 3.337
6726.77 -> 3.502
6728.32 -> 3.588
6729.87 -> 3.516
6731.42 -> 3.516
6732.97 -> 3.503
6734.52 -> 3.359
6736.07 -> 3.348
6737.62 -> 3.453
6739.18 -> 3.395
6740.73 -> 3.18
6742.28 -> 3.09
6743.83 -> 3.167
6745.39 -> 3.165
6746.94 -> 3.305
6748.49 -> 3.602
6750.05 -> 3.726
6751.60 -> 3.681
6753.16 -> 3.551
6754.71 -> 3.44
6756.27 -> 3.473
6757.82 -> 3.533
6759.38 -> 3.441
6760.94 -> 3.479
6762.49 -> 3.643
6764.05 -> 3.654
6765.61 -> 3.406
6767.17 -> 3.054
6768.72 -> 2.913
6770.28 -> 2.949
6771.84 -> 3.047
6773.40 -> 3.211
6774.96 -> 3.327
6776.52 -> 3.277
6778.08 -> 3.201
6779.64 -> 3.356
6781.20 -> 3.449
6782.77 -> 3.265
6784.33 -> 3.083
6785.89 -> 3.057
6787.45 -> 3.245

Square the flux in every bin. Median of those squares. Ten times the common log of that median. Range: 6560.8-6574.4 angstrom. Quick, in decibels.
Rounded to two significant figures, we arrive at 8.9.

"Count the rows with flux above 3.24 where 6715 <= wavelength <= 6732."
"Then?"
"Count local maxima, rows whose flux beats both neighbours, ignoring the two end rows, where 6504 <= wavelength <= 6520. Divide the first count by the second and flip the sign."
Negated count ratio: -2.3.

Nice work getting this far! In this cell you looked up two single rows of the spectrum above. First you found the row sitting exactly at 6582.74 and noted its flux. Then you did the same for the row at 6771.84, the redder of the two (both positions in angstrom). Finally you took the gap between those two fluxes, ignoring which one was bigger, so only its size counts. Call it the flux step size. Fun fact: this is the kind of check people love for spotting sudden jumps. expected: 0.5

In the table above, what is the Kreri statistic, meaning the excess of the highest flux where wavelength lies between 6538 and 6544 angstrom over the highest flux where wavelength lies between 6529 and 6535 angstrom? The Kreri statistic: 0.37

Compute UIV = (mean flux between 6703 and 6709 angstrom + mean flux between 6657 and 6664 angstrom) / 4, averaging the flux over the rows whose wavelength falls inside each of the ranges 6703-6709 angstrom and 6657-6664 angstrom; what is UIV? 1.62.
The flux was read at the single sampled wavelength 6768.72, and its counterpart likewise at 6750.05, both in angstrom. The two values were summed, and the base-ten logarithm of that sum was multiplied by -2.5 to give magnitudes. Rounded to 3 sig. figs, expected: -2.06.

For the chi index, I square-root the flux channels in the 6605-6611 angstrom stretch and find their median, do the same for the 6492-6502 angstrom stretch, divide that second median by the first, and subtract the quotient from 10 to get 8.98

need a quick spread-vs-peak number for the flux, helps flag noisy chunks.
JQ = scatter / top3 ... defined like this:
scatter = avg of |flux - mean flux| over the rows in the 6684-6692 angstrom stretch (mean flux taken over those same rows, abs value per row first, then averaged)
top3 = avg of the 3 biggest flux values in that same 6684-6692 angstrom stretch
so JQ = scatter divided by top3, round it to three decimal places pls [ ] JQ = 0.037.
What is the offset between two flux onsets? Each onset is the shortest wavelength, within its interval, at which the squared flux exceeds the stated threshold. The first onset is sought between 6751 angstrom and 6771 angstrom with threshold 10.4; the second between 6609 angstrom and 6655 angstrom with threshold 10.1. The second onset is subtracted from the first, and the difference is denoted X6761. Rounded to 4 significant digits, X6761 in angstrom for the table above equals 117.1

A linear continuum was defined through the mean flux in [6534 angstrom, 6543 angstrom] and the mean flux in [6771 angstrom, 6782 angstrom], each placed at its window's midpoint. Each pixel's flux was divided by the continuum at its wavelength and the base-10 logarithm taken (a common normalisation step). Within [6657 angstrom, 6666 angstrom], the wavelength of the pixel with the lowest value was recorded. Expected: 6657.43 angstrom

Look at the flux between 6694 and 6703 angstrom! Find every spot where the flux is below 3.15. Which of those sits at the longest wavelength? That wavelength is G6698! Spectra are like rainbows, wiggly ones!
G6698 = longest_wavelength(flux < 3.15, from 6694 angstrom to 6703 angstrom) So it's 6702.04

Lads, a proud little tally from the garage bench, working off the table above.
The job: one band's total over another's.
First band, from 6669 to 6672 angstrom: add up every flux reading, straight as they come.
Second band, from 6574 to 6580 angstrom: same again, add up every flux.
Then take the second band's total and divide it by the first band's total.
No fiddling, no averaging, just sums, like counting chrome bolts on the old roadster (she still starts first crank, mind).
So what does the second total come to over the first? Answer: 1.5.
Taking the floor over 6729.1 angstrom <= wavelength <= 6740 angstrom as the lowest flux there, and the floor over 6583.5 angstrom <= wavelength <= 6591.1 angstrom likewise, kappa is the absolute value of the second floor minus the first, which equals 1.0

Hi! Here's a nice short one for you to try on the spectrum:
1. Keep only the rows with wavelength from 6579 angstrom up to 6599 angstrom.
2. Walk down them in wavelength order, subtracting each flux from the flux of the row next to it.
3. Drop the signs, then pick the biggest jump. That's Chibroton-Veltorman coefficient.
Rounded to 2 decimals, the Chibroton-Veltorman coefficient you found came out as 0.45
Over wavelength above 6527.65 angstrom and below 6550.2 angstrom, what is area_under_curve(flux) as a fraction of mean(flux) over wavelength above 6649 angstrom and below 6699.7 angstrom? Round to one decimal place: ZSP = 21.4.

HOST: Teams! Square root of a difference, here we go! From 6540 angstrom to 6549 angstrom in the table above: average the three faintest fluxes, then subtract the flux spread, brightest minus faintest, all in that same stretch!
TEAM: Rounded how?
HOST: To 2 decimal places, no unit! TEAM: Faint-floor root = 1.59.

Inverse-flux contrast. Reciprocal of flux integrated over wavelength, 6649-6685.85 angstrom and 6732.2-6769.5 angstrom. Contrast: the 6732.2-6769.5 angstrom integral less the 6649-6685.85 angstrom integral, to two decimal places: -0.72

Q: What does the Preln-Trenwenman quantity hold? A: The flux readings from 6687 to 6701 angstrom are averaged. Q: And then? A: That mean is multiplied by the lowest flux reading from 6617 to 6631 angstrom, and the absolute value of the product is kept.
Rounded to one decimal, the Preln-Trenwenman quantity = 7.9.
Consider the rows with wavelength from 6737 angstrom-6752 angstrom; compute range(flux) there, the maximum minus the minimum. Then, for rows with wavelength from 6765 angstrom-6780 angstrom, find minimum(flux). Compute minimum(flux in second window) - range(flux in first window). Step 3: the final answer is 2.3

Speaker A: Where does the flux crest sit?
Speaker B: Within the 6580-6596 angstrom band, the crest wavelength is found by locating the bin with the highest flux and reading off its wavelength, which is 6587.29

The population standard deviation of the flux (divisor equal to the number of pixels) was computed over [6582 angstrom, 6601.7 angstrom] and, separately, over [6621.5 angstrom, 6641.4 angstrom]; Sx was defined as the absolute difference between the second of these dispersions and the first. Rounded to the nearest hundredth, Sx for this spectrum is 0.05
